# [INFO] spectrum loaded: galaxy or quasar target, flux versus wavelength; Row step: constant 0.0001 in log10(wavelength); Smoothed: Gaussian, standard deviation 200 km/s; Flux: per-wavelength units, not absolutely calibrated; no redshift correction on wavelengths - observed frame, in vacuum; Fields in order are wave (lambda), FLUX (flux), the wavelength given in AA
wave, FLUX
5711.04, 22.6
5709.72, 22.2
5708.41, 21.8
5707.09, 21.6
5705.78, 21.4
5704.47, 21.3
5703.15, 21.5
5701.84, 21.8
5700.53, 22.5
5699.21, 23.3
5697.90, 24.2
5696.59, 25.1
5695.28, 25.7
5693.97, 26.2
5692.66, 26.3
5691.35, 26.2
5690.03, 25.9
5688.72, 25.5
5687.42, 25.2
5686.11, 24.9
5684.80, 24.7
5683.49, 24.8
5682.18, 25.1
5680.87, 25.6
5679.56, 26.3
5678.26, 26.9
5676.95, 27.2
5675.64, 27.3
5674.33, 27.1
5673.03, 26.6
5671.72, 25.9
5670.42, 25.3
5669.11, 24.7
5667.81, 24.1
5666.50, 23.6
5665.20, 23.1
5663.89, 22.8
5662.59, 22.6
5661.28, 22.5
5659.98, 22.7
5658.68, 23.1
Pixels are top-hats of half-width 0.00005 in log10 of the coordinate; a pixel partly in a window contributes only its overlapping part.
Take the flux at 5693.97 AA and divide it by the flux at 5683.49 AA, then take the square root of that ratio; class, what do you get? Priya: 1.03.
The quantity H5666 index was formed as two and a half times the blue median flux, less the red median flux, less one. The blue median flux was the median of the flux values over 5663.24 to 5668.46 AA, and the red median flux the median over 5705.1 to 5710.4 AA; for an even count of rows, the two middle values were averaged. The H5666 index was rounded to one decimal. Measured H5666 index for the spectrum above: 35.7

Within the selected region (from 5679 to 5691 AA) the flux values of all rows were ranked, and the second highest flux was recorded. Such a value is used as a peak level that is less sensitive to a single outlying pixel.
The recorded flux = 25.9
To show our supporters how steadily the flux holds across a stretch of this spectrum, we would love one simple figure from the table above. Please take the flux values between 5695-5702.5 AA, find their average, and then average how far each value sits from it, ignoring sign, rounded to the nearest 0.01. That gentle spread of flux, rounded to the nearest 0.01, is 1.23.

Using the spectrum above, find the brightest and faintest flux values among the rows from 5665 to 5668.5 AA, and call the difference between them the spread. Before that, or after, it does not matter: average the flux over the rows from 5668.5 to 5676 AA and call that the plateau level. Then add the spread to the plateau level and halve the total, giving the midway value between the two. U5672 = 13.6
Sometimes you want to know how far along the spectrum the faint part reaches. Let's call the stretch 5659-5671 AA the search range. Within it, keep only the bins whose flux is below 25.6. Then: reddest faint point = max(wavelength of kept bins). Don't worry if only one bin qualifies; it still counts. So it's 5670.42 AA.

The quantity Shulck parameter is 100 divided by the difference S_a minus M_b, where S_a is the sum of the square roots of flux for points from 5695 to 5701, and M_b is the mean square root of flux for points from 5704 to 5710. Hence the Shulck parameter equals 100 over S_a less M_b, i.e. 5.02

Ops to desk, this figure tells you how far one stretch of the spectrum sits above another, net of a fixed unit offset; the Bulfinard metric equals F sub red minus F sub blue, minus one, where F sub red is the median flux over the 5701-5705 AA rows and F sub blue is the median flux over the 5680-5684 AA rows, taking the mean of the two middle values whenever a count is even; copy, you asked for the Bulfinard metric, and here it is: -4.6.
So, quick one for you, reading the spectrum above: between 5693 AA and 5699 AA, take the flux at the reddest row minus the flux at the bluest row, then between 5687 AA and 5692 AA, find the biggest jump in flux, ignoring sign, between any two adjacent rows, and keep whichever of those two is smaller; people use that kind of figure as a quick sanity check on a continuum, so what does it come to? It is -2.0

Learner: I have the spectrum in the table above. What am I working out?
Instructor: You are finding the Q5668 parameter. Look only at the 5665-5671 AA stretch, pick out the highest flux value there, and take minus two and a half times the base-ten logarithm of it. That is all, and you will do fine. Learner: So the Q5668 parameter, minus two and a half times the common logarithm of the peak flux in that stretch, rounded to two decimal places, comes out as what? -3.51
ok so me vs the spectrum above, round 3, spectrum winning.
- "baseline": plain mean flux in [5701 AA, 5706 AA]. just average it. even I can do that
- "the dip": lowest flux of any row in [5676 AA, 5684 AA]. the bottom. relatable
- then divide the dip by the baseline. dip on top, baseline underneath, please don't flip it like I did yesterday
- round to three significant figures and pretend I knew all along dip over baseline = 1.15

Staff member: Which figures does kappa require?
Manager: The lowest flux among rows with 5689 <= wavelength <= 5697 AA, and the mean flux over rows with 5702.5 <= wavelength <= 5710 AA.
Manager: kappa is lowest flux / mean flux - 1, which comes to 0.16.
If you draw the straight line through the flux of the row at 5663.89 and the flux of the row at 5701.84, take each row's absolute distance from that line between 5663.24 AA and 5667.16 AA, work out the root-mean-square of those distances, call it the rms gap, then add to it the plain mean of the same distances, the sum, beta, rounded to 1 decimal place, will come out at 0.9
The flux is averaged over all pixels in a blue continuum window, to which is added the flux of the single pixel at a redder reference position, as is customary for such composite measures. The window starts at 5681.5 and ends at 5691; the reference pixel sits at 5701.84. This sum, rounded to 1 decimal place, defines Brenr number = 47.0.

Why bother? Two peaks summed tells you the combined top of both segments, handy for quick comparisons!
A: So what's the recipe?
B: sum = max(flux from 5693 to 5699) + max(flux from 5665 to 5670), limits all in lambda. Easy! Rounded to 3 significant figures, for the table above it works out 50.9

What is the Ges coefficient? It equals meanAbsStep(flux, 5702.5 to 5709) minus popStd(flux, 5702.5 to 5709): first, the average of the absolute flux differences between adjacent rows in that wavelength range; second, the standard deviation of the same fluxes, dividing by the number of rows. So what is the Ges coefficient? 0.0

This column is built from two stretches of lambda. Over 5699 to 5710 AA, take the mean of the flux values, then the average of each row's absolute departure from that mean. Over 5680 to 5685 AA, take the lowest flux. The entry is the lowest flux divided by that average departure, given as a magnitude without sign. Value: 51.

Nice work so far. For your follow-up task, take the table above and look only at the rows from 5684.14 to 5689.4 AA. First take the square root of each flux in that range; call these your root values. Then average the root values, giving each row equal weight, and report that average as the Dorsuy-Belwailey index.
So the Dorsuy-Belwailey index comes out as 5.01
